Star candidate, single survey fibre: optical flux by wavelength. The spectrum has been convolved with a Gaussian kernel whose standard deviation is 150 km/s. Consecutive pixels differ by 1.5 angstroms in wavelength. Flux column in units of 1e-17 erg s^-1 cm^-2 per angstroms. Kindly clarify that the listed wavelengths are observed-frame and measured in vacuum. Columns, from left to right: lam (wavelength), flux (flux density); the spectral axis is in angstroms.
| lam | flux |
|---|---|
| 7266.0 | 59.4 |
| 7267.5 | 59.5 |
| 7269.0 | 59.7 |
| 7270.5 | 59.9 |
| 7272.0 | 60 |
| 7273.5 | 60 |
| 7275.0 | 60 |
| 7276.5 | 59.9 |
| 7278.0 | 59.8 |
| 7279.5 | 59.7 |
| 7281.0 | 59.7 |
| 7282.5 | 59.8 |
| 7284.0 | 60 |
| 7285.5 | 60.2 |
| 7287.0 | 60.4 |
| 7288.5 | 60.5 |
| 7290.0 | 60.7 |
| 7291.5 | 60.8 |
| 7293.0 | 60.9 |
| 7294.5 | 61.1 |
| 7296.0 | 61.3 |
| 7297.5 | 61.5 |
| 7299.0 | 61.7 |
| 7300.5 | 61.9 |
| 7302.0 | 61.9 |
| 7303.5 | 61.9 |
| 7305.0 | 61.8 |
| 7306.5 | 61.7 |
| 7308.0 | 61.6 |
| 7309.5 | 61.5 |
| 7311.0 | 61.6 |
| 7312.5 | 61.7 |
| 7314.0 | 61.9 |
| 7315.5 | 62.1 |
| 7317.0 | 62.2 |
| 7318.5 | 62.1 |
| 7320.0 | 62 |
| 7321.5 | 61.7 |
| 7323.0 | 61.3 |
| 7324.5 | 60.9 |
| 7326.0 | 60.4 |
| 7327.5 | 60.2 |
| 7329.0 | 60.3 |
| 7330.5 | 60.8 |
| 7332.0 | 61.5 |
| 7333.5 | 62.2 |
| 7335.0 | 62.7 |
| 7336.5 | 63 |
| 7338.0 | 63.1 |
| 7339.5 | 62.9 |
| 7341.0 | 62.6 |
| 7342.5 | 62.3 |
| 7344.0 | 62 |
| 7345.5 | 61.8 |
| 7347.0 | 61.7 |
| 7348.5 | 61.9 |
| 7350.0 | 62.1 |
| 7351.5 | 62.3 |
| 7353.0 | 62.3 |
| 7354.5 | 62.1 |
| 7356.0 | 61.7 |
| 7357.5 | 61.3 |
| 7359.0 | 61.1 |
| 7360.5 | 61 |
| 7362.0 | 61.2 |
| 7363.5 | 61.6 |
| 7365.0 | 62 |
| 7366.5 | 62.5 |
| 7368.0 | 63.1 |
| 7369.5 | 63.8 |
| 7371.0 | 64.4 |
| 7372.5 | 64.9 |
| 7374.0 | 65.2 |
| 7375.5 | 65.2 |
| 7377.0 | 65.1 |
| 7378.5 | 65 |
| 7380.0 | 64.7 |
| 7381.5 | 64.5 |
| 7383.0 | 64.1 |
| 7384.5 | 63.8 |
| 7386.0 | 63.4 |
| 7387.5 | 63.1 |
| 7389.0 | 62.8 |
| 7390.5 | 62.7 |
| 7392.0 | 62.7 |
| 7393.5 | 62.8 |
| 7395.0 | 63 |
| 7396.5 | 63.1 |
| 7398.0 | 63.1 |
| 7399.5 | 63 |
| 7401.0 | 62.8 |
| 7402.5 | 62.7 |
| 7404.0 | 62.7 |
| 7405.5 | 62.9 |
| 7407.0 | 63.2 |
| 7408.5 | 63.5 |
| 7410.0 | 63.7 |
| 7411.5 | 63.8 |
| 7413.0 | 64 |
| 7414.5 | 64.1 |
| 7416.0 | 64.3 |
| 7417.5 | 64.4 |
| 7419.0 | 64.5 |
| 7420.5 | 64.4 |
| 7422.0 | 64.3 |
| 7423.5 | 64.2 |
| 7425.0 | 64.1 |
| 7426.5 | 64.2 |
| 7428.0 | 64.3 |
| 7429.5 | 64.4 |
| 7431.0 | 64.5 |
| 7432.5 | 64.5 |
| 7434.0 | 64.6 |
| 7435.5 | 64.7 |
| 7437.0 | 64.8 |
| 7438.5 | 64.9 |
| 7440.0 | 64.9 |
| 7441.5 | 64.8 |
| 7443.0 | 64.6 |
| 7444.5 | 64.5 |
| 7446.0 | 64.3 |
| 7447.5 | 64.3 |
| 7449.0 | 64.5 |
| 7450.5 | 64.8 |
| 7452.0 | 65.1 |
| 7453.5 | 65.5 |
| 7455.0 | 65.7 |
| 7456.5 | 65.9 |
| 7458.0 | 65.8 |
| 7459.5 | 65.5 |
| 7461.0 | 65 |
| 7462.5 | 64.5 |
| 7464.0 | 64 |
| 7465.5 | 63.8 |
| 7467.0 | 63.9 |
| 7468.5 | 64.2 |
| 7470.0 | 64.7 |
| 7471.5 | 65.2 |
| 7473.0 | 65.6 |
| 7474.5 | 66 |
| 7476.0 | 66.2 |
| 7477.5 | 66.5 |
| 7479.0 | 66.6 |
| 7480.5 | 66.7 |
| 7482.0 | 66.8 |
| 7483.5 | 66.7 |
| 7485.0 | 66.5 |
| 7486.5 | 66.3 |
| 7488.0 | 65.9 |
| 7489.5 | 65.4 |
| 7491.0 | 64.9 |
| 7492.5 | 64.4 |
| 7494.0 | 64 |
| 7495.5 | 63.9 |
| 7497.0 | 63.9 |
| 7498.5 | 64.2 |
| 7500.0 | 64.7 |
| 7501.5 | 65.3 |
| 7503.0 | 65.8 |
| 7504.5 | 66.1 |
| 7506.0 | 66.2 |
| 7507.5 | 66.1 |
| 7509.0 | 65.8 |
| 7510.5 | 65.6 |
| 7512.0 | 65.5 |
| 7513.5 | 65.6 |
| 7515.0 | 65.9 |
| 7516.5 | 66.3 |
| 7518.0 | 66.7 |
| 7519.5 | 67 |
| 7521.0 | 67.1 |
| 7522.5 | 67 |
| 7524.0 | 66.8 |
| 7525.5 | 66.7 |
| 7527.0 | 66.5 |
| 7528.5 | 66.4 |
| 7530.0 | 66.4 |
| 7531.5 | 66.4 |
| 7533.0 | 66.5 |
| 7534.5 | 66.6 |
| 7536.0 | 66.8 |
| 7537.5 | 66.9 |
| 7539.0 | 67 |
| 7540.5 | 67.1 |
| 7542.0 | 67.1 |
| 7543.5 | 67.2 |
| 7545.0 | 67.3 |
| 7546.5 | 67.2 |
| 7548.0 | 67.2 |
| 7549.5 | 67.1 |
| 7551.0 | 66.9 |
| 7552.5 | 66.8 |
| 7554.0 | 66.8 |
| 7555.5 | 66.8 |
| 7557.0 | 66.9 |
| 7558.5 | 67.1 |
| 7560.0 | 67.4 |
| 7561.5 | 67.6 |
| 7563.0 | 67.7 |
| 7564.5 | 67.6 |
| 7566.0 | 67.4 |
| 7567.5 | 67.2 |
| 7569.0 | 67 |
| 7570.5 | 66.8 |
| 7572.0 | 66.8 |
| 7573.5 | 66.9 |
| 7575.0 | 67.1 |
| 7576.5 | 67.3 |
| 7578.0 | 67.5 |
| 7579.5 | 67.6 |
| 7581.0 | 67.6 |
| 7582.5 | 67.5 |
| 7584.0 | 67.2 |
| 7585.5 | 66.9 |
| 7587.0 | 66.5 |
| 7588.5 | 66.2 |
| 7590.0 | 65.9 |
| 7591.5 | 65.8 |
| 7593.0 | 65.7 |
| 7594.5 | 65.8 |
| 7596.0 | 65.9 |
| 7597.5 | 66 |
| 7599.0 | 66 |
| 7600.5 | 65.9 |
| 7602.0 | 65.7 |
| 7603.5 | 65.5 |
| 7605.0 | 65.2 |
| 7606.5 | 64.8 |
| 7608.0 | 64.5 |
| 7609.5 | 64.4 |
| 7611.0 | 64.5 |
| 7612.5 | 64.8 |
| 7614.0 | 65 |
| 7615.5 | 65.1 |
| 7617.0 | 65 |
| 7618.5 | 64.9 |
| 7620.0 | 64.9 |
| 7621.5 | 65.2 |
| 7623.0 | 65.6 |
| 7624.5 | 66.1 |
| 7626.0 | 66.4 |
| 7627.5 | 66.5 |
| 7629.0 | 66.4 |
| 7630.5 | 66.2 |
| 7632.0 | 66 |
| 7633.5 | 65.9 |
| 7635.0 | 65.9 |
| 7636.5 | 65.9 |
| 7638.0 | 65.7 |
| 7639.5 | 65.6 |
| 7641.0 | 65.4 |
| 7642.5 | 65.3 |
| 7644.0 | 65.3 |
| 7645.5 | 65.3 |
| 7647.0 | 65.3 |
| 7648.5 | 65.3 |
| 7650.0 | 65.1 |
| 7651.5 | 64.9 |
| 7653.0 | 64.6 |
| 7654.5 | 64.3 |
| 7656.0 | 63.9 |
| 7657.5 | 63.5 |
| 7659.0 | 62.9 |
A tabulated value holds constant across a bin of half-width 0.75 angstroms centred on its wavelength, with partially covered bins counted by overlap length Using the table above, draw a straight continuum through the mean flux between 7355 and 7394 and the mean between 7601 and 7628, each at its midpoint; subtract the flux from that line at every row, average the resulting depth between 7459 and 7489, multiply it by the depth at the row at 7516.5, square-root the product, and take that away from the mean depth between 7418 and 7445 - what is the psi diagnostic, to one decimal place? -2.5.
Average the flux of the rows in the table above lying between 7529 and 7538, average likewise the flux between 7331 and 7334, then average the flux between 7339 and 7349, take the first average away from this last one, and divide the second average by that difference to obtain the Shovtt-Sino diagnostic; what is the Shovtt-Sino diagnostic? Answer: -14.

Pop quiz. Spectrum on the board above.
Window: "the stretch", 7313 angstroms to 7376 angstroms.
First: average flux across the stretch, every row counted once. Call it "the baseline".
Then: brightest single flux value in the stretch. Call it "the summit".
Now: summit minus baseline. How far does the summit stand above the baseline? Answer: 3.0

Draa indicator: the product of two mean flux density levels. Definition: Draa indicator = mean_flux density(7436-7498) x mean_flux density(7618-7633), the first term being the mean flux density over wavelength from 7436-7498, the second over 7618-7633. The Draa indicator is 4289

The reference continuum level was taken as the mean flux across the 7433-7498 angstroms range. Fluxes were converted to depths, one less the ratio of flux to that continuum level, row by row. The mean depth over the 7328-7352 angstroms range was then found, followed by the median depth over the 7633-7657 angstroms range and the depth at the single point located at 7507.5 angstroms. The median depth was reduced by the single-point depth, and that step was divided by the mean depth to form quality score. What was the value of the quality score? 0.3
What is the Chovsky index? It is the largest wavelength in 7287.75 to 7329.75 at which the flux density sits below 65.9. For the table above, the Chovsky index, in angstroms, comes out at 7329.0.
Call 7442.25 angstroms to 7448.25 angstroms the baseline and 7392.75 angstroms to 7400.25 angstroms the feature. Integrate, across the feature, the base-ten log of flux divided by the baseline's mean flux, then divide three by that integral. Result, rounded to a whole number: -41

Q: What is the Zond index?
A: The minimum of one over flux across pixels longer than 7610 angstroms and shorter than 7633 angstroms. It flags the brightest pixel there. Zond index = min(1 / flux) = 0.0150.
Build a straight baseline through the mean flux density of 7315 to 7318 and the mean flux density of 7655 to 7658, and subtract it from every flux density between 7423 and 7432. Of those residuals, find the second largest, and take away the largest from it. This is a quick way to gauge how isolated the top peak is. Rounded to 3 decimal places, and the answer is -0.093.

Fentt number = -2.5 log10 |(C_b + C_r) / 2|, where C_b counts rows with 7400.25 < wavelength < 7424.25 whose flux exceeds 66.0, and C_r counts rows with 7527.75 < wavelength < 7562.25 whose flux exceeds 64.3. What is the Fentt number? -2.7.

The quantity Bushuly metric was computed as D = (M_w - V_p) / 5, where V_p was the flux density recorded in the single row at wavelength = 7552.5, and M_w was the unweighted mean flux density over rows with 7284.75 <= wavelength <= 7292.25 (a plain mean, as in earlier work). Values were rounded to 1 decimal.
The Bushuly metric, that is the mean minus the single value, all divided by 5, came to -1.3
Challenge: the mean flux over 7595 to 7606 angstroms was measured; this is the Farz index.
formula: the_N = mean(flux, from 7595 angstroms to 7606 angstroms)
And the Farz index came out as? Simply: 66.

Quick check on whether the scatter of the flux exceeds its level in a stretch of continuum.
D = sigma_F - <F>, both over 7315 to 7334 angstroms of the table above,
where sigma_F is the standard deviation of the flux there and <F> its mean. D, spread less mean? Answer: -60.6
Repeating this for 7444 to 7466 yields -64.2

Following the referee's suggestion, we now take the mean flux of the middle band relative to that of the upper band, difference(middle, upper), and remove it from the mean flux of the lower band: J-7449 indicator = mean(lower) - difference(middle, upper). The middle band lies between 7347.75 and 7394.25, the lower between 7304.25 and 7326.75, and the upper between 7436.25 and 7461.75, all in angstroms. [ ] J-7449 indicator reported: 64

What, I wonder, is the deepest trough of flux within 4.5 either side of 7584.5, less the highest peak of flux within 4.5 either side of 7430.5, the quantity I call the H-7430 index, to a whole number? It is 2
